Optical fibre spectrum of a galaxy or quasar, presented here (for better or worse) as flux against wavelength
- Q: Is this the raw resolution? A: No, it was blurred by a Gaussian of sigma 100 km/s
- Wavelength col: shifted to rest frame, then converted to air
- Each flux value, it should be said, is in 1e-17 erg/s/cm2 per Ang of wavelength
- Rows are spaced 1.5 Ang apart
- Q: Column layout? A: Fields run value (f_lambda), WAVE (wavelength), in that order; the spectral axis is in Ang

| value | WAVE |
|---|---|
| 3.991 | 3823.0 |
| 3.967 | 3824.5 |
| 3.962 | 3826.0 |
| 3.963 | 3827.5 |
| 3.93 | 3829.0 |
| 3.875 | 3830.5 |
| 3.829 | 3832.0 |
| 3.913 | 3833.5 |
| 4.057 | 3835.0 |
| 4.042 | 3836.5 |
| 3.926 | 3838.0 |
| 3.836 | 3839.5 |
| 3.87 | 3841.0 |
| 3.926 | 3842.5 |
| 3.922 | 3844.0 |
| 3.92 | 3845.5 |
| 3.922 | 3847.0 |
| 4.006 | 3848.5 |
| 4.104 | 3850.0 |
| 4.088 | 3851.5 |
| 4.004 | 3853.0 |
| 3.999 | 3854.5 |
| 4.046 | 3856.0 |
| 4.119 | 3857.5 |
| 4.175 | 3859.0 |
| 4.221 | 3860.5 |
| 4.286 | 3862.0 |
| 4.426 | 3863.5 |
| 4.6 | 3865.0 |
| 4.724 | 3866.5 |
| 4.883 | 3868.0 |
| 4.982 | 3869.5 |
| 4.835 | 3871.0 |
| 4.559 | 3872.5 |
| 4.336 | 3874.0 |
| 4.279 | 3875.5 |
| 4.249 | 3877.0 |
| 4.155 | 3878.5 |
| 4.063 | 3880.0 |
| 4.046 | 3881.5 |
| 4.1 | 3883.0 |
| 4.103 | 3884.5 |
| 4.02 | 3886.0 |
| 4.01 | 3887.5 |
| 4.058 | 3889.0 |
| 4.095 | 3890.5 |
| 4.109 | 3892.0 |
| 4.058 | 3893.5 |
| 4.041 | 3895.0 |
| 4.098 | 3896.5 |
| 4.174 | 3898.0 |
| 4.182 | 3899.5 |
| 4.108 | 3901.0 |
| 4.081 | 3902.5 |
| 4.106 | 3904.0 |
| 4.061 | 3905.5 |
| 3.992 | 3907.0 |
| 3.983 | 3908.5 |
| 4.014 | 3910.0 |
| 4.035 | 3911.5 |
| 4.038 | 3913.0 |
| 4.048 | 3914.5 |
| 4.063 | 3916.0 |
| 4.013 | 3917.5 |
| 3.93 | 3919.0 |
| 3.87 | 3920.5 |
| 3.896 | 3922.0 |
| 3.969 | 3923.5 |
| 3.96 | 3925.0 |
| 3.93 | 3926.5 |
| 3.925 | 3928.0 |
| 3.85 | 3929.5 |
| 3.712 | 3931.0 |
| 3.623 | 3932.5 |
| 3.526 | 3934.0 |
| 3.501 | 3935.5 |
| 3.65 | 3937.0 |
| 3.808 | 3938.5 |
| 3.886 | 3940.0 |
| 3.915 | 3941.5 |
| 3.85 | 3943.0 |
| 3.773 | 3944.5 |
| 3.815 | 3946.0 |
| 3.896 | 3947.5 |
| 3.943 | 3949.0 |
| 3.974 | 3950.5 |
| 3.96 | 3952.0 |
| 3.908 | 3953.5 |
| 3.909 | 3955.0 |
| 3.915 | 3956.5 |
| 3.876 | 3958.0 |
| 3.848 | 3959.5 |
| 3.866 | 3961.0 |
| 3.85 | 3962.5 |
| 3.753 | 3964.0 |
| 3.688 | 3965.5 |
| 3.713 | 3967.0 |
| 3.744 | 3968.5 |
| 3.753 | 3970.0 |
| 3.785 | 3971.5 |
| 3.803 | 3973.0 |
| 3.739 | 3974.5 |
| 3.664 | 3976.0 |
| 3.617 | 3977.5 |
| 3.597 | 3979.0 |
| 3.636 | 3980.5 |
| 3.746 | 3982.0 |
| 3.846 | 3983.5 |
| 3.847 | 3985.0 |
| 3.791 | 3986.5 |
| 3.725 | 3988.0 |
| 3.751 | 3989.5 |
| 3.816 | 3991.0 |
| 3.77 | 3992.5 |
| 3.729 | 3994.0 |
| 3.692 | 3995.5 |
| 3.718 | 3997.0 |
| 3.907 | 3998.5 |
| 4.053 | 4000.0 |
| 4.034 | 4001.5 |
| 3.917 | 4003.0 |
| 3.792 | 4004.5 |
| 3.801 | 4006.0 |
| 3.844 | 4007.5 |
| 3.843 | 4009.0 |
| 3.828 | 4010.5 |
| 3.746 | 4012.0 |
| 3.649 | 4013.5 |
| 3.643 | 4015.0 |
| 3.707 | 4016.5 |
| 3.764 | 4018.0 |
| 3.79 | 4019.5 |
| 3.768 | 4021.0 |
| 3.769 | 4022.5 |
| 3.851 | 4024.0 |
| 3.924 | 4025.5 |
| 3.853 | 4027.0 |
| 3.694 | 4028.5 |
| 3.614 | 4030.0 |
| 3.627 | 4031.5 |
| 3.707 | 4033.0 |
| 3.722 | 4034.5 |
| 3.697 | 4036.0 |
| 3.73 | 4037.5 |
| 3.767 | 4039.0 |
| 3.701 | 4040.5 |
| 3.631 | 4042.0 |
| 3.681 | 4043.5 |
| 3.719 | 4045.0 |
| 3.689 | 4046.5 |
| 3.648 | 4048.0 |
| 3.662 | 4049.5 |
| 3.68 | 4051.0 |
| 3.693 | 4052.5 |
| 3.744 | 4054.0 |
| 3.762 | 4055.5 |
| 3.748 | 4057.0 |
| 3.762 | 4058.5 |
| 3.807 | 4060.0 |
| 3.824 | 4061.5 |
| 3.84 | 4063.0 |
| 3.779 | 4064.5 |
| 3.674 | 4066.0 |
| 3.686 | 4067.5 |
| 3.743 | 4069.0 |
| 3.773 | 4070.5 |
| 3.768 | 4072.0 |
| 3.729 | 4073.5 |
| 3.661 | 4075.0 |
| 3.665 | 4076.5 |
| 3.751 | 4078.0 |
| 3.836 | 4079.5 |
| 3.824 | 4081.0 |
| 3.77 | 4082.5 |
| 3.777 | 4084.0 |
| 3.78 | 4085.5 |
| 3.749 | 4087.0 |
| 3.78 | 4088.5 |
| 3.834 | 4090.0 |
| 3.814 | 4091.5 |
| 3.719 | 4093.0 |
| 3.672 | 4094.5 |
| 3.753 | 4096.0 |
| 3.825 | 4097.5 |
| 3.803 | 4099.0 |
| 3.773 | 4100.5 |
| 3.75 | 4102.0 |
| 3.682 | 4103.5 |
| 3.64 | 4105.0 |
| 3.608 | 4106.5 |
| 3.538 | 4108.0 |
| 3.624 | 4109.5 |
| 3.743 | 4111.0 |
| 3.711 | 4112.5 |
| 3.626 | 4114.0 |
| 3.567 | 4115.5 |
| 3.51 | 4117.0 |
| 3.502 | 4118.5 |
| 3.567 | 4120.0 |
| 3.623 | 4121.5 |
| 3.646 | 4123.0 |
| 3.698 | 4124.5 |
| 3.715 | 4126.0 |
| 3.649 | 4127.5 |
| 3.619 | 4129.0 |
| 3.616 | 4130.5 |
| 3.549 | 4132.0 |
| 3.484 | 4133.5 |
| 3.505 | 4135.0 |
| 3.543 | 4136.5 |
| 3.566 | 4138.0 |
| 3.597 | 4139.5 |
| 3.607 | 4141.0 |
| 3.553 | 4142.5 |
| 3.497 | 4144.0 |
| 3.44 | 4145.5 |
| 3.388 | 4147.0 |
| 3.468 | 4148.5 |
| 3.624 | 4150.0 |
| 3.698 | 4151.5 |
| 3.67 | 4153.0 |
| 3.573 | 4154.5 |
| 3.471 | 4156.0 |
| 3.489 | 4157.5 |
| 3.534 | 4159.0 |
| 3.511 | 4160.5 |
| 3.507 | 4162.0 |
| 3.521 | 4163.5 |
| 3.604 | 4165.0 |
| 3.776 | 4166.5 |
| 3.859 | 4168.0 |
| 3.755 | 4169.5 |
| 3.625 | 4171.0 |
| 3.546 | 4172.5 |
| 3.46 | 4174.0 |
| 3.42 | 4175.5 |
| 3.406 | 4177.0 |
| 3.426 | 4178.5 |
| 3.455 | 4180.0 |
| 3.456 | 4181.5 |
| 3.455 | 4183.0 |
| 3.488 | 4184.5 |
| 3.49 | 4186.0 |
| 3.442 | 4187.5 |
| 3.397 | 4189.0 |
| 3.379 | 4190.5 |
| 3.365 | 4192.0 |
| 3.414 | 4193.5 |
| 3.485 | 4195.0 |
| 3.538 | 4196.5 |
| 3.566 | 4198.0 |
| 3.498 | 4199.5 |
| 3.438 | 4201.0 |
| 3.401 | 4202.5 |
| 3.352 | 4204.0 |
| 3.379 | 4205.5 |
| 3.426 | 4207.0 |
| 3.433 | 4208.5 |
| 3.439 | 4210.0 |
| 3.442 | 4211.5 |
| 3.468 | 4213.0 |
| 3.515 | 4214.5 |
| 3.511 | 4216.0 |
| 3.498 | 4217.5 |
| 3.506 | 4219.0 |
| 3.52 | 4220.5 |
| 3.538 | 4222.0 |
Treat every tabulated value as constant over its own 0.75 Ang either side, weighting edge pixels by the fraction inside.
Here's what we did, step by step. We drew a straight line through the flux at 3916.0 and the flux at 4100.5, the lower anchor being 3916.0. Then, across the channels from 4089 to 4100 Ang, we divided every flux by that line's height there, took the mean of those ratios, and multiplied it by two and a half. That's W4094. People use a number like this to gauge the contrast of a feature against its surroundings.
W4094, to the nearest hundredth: 2.49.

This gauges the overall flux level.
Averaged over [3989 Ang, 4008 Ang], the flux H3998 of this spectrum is 3.8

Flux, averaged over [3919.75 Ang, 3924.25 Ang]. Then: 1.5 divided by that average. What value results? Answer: 0.383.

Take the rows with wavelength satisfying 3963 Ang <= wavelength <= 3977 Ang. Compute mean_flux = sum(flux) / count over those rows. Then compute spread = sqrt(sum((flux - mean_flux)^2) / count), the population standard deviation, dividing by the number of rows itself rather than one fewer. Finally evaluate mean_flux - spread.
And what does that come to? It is 3.70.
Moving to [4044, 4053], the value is 3.66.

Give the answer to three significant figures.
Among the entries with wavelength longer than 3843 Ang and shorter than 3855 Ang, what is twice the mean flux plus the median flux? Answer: 12.0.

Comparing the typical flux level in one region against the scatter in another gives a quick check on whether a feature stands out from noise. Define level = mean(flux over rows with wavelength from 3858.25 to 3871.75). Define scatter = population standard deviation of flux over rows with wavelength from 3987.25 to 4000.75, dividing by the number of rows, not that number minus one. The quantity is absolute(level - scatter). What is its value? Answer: 4.46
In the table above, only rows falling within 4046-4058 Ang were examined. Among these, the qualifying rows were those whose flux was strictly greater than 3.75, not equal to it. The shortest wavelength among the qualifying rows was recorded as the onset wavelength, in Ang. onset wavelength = 4055.5 Ang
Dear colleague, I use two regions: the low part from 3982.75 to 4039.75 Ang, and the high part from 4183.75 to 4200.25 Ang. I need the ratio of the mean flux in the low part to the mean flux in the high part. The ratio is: 1.09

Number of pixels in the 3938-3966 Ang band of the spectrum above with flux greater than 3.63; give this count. 19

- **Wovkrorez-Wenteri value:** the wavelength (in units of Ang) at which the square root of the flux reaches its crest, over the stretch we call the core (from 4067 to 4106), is 4079.5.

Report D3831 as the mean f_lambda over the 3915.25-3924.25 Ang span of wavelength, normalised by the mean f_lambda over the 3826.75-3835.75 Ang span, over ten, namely 0.101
